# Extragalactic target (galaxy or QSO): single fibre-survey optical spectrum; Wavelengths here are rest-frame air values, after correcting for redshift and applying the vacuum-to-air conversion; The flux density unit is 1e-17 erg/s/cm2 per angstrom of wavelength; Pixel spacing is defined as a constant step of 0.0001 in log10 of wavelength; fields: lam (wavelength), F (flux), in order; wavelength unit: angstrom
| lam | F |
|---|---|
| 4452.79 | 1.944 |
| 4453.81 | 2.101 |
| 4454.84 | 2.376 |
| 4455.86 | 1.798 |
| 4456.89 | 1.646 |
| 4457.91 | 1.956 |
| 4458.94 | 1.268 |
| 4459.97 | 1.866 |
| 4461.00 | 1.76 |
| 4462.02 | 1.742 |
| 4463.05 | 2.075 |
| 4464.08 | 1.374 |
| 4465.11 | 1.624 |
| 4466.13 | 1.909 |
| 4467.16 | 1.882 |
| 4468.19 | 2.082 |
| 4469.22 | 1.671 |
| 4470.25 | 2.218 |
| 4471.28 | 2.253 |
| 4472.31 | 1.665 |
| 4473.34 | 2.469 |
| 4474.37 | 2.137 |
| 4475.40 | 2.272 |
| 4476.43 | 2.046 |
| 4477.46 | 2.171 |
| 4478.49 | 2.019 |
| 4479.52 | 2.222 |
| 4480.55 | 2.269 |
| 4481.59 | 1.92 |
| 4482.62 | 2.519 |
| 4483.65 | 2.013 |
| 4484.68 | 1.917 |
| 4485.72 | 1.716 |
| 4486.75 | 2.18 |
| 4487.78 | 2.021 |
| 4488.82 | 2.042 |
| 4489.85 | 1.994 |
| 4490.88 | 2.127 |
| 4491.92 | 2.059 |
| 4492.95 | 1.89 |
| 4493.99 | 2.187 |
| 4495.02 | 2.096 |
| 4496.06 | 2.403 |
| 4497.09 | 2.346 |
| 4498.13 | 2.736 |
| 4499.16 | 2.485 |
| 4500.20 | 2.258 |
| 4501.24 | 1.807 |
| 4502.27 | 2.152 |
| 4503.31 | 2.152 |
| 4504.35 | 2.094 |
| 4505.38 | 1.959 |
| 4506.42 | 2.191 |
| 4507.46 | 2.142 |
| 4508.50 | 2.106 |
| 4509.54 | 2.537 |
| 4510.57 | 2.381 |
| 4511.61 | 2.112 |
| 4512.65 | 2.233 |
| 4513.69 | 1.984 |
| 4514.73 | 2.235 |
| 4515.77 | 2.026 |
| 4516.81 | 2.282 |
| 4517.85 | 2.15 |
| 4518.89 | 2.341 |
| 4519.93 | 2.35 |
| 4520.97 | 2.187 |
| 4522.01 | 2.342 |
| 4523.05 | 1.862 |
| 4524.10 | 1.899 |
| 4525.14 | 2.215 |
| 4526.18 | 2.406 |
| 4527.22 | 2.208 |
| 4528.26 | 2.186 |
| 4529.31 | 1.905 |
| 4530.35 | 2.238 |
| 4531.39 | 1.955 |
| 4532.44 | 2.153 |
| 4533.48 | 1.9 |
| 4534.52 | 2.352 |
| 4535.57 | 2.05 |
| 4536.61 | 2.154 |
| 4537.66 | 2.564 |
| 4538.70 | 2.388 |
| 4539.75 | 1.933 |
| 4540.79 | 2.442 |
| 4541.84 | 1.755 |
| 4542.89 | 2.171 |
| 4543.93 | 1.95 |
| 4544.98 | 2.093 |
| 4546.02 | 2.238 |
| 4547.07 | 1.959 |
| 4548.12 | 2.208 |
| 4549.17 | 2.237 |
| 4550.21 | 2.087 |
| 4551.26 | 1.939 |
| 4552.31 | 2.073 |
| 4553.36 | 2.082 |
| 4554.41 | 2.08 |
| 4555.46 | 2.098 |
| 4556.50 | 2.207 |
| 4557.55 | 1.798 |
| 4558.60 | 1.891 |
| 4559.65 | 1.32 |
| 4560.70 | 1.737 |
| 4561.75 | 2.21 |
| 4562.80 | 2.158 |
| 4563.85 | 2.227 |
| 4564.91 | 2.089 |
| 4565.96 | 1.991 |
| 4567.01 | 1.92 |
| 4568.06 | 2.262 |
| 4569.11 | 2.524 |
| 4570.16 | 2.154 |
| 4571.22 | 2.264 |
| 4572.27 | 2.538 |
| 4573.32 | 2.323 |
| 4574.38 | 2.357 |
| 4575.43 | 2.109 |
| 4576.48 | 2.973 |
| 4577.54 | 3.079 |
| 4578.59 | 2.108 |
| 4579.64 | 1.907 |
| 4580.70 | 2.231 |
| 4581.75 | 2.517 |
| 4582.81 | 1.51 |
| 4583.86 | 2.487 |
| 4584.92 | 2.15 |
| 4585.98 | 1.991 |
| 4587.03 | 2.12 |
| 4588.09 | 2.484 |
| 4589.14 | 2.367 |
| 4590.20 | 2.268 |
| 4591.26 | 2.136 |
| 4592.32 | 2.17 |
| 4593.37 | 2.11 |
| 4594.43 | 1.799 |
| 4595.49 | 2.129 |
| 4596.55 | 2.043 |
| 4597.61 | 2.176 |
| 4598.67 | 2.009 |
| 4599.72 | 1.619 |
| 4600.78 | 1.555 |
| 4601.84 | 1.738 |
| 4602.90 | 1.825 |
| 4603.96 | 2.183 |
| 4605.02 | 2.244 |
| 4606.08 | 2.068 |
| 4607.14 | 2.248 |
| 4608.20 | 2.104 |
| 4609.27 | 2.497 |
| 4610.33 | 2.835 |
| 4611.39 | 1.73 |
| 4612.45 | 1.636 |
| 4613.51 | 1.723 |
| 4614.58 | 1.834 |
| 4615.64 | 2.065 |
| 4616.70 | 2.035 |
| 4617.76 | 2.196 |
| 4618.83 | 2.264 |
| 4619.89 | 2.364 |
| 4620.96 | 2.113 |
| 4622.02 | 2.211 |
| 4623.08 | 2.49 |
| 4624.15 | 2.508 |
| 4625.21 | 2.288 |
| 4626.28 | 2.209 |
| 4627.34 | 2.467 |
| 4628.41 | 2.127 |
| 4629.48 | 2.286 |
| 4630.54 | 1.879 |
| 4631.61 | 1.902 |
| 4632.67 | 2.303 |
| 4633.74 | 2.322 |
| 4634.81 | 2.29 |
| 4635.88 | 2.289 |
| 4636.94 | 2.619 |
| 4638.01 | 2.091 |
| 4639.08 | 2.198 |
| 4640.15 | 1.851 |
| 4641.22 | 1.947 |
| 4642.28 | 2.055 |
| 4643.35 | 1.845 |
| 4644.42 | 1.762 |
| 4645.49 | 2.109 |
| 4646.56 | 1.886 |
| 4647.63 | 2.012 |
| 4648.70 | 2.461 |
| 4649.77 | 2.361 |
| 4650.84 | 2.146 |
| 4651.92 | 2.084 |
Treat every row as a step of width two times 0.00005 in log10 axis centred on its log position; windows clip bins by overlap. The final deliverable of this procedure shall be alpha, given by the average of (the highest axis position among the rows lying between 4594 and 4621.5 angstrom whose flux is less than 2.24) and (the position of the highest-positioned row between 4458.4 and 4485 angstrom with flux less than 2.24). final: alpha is 4552.8 angstrom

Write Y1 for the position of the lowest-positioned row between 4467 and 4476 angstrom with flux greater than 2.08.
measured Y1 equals 4468.19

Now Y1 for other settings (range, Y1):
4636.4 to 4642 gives 4636.94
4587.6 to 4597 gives 4588.09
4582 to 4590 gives 4583.86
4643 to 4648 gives 4645.49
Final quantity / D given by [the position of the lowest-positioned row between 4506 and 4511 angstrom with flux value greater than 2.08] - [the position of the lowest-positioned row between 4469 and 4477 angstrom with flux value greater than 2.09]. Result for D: 36.2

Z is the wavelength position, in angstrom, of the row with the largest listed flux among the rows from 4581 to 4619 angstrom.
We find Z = 4610.33 angstrom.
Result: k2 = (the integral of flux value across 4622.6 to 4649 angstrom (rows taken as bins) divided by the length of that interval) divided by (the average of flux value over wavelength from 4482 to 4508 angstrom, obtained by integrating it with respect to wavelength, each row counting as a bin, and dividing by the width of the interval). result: 1.01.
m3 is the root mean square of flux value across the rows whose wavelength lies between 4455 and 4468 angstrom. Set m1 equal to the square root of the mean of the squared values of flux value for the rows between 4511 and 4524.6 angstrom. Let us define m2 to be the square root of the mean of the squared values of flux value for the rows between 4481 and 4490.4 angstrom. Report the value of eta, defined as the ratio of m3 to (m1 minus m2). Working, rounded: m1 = 2.16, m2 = 2.05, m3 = 1.76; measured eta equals 15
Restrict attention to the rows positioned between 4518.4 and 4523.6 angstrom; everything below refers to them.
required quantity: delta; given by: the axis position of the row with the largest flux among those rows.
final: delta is 4519.93 angstrom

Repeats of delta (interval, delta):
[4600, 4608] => 4607.14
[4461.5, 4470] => 4468.19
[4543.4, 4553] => 4546.02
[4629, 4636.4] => 4633.74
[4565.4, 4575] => 4572.27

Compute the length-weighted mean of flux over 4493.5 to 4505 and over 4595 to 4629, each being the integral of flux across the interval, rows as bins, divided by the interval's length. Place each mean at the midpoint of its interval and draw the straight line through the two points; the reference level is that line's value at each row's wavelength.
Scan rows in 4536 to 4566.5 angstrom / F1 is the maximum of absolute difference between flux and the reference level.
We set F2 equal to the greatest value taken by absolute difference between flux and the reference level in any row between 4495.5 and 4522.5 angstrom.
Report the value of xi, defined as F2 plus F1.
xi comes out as 1.3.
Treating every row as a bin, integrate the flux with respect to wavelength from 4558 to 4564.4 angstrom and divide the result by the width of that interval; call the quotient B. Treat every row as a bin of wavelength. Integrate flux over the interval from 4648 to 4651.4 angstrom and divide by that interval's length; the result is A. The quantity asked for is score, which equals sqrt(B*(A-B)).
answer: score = 0.9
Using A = 2.30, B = 1.92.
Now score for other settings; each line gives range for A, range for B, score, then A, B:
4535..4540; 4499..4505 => 0.5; 2.23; 2.13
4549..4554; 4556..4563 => 0.6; 2.07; 1.89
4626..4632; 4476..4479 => 0.4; 2.15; 2.08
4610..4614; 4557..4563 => 0.4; 1.94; 1.84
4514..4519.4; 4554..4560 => 0.7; 2.20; 1.91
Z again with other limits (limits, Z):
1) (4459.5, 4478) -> 4473.34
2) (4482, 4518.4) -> 4498.13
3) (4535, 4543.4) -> 4537.66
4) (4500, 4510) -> 4509.54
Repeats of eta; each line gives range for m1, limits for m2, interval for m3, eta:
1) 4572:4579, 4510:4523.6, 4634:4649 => 6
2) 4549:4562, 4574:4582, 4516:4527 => -5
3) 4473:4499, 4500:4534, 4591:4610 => 389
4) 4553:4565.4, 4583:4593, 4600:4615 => -9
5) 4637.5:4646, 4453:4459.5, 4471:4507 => 22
